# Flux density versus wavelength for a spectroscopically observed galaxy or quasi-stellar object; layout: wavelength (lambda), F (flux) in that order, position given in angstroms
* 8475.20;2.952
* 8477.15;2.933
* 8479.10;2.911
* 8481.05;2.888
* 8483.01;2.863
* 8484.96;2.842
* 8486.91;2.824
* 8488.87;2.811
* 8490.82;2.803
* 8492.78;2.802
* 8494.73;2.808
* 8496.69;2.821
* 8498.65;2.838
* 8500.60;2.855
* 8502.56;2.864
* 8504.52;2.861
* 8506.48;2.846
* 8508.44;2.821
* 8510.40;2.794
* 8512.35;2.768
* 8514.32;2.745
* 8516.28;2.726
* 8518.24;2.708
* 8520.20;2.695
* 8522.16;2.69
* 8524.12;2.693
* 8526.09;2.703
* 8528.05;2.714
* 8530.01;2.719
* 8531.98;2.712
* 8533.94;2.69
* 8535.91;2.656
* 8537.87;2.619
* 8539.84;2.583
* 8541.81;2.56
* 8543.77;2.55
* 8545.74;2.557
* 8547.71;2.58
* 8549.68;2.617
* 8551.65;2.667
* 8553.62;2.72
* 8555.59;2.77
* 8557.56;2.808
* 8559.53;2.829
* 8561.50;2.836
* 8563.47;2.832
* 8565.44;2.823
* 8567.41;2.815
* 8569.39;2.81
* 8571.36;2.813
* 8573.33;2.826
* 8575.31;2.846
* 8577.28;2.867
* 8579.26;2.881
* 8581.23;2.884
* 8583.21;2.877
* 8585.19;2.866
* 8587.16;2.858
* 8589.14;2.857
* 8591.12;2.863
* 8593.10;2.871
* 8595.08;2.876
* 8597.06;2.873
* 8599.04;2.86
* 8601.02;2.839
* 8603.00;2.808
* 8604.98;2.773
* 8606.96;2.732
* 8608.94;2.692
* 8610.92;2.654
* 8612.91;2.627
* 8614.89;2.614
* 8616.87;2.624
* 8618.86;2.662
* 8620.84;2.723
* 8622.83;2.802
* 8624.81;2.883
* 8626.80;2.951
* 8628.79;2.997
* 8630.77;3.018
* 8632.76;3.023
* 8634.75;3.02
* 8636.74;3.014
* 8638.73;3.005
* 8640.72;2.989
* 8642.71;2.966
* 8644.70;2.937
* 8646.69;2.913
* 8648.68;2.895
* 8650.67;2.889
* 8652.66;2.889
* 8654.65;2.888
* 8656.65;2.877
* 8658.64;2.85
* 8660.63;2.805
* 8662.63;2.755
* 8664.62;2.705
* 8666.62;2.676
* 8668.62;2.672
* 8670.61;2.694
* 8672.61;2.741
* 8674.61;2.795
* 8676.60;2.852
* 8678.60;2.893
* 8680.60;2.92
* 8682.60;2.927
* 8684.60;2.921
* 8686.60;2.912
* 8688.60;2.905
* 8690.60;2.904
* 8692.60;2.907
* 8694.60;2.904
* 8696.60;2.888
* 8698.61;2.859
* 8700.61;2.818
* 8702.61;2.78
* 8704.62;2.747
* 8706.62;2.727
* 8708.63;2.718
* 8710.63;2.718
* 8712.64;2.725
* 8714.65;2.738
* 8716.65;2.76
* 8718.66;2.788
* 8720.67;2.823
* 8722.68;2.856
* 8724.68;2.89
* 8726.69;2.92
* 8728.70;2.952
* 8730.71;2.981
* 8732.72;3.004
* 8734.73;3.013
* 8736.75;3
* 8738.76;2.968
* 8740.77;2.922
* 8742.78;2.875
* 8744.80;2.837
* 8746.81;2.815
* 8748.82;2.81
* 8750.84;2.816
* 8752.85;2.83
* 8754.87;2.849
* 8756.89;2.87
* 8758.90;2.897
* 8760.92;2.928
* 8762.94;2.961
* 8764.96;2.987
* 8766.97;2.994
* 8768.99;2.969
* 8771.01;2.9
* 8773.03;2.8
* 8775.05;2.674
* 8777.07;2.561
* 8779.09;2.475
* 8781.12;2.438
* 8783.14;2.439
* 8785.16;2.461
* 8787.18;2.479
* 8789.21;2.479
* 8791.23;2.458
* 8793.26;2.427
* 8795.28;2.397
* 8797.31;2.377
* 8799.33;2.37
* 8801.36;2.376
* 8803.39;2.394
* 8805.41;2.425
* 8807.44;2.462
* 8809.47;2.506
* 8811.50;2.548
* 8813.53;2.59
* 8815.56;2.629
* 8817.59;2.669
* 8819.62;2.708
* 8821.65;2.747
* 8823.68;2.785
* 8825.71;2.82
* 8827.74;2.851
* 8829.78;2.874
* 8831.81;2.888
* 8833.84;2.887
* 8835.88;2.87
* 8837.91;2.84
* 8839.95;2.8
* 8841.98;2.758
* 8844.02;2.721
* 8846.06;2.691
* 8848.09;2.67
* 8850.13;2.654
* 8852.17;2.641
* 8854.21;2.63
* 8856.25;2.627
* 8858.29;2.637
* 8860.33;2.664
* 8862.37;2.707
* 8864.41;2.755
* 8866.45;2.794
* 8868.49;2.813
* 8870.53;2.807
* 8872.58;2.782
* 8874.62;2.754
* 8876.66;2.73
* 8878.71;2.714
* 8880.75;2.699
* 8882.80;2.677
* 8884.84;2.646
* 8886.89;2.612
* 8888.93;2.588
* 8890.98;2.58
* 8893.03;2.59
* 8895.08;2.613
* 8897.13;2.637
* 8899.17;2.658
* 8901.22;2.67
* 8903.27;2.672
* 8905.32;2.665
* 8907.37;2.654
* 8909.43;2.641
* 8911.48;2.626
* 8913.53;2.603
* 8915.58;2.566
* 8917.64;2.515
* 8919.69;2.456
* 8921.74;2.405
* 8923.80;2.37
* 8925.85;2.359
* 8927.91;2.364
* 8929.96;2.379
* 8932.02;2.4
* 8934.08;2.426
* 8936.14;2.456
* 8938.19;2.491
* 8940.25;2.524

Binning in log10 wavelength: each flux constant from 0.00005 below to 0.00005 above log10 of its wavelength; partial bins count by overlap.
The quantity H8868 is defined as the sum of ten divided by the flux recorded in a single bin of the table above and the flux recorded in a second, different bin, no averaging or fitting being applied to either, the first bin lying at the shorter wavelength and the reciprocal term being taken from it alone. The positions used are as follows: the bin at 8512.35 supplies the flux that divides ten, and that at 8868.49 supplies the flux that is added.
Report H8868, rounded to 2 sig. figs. 6.4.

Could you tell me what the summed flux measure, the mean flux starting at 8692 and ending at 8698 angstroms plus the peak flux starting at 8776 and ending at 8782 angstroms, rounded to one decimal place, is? 5.5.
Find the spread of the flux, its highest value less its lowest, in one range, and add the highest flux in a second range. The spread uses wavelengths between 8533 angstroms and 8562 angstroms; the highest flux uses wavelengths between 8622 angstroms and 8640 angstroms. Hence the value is 3.31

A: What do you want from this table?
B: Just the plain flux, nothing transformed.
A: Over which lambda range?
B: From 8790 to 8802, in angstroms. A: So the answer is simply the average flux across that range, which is 2.40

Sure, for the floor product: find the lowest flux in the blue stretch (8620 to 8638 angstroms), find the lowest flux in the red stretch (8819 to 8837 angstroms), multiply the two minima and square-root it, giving 2.72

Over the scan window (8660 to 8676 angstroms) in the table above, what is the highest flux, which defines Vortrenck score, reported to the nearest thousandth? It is 2.805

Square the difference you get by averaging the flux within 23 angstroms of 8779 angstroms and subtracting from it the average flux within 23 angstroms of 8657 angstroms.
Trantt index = 0.047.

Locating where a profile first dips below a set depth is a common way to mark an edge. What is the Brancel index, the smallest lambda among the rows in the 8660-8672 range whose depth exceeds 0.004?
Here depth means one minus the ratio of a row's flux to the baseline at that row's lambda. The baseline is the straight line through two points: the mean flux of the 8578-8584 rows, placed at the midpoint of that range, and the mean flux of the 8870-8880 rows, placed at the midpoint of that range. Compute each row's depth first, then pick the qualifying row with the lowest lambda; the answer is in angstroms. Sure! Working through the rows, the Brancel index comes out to 8660.63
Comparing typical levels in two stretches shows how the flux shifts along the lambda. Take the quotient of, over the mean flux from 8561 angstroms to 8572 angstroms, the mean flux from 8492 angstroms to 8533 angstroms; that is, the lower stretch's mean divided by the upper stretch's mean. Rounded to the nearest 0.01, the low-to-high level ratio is 0.98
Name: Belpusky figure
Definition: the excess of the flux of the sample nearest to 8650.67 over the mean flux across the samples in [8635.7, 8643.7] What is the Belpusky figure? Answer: -0.10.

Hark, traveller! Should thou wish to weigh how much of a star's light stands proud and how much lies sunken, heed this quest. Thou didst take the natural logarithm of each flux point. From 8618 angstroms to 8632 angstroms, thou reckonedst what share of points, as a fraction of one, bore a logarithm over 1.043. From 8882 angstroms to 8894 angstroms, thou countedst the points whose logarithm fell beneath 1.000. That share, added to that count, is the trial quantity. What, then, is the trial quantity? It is 7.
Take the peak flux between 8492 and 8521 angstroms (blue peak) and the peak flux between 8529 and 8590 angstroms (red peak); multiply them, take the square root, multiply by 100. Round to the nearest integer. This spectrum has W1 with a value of 287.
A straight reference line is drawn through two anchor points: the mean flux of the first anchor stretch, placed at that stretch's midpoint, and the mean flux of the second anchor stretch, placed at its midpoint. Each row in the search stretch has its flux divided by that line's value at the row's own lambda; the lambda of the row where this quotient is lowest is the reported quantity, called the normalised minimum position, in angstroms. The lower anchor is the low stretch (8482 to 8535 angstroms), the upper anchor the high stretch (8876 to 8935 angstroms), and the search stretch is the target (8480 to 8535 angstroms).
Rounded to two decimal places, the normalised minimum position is 8522.16 angstroms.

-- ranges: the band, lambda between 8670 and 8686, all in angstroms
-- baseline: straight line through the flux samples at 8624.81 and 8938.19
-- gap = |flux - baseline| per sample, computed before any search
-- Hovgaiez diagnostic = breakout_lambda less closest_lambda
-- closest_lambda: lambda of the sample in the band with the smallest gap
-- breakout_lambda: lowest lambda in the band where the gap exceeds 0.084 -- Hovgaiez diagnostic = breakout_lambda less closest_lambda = -4.0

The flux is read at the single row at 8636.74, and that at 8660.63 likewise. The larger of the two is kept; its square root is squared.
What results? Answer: 3.01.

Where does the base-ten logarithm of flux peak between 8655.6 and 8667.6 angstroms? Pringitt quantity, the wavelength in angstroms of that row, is 8656.65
